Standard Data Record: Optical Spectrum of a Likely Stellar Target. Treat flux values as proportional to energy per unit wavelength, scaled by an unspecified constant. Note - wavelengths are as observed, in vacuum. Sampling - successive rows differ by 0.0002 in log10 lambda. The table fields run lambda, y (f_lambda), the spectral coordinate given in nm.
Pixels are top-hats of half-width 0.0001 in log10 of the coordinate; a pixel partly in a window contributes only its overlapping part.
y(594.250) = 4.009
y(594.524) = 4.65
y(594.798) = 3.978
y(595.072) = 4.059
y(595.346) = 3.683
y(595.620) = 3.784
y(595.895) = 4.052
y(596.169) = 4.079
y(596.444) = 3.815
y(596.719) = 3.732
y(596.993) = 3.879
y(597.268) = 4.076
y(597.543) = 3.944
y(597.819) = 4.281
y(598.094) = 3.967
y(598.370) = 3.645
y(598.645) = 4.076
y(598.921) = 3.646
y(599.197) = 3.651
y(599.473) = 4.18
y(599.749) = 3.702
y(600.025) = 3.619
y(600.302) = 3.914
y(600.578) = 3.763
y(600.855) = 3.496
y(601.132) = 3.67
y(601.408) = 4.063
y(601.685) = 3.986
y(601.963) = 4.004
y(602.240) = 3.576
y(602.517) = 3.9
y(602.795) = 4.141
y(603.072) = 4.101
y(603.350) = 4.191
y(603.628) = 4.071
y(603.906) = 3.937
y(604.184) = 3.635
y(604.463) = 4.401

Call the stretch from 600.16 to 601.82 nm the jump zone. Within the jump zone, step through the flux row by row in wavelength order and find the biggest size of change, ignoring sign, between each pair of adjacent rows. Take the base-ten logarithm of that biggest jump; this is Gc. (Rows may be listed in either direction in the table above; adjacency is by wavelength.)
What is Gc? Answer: -0.41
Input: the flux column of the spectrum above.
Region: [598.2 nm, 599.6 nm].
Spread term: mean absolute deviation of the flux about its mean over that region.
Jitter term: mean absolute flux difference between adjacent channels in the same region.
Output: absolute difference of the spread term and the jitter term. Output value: 0.12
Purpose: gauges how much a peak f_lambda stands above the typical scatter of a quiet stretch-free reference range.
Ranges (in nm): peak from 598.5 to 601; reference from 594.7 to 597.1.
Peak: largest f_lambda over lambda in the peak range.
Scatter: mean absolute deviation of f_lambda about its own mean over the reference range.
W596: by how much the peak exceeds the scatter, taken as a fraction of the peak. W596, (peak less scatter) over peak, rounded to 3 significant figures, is 0.969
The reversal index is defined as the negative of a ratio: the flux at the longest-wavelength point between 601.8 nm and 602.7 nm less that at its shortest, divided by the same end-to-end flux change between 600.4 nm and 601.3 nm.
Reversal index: -1.1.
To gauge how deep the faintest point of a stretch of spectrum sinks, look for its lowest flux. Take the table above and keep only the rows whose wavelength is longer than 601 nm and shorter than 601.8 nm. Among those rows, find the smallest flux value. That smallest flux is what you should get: 3.67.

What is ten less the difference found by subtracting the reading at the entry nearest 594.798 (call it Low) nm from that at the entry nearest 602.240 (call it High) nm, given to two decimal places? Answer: 10.40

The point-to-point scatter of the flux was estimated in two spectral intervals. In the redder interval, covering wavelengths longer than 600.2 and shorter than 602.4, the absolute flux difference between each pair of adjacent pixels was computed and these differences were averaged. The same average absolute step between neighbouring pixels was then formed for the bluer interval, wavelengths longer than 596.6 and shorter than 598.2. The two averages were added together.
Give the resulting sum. 0.44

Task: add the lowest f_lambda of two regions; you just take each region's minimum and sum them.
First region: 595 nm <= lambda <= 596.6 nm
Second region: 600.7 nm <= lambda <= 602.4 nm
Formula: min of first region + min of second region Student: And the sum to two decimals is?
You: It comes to 7.18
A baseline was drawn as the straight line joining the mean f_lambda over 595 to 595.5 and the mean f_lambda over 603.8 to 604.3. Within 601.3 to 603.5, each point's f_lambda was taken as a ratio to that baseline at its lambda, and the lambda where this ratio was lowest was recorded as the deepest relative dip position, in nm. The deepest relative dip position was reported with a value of 602.240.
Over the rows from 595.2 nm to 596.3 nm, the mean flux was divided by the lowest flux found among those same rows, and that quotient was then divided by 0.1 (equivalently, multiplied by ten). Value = 10.6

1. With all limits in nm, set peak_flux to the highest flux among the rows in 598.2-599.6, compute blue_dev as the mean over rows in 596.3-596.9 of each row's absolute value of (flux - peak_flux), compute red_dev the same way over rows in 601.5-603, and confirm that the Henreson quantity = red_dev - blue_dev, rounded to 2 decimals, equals -0.15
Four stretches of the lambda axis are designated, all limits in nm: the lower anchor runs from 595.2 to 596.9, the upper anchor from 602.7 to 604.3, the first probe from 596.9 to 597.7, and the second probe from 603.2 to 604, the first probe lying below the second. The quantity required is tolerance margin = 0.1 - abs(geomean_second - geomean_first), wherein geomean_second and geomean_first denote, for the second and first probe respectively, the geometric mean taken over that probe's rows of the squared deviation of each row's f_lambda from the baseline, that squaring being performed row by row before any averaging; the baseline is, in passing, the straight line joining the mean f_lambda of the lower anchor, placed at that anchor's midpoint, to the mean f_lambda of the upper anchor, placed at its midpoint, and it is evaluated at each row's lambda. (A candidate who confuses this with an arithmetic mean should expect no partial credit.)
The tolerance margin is 0.092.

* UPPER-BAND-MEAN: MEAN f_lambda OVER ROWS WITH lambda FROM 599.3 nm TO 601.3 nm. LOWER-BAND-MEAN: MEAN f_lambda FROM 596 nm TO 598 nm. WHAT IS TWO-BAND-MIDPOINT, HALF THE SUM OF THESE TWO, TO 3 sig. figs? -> 3.87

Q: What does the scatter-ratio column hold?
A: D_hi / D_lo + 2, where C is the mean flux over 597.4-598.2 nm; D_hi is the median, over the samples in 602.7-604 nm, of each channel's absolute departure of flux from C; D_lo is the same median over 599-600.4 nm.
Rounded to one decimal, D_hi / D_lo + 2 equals 2.2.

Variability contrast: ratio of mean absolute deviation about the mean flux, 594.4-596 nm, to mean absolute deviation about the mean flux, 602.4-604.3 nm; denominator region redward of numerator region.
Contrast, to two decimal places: 1.48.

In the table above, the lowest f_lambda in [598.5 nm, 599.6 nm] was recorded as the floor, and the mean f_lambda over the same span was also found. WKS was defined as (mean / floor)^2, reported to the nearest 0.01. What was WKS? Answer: 1.14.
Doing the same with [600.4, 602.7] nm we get 1.19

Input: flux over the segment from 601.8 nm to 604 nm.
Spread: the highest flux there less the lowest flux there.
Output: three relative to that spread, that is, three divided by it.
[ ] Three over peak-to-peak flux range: 4.9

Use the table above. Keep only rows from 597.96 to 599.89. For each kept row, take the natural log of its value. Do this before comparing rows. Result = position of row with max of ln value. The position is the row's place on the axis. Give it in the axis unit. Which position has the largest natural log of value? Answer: 599.473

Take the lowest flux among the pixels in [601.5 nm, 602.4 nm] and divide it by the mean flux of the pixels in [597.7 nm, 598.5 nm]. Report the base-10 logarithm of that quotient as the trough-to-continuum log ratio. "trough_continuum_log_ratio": -0.04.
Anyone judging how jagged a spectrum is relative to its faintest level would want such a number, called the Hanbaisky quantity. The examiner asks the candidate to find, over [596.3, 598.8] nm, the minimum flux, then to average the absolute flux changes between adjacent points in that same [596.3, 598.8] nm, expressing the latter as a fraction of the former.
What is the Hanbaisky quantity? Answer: 0.067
